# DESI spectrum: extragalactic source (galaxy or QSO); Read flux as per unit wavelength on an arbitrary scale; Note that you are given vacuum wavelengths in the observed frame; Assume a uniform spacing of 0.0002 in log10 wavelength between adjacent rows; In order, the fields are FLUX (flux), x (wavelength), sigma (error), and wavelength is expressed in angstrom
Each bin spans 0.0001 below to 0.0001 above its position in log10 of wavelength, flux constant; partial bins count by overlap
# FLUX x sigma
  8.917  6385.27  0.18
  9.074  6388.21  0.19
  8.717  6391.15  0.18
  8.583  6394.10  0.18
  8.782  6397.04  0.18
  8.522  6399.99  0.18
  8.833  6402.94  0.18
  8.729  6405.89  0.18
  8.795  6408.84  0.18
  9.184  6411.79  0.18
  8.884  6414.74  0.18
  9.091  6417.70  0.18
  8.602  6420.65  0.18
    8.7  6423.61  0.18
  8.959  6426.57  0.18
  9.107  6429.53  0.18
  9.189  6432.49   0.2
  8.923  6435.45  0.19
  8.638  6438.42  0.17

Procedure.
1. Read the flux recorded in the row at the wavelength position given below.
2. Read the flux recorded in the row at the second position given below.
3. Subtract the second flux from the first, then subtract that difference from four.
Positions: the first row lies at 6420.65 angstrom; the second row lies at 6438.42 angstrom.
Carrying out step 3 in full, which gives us 4.04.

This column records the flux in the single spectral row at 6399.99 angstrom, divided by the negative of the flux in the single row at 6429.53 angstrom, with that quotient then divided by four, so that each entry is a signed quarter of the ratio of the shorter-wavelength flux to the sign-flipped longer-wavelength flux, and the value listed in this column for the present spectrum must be -0.234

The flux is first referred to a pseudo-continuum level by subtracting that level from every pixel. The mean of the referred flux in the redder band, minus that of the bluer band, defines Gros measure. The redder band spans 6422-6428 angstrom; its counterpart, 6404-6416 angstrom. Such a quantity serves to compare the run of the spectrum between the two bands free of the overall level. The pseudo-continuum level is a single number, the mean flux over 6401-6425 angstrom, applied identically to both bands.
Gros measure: -0.07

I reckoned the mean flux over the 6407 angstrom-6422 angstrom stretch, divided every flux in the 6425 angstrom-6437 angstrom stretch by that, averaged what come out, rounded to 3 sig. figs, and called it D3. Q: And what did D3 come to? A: 1.01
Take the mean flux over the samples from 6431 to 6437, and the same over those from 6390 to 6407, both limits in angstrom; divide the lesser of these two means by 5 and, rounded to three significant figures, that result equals 1.74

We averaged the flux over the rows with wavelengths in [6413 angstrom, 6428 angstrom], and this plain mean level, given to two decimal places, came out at 8.85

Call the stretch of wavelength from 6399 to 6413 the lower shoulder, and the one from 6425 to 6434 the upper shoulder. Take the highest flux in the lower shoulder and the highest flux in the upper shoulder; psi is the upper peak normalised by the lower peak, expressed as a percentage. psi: 100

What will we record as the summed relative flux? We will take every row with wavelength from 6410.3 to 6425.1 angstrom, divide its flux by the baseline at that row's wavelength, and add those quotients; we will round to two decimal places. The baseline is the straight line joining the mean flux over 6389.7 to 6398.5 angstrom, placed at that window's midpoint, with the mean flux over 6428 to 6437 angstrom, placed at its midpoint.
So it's 4.98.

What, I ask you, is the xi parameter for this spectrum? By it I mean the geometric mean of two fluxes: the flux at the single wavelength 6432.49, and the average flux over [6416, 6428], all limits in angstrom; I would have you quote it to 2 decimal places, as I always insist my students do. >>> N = 9.01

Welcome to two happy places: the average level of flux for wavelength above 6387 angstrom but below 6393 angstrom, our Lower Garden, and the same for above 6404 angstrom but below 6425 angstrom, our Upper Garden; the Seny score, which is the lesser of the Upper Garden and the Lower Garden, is 8.86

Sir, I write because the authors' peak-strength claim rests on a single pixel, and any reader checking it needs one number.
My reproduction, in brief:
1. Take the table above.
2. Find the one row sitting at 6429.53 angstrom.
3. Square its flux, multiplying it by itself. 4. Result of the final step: 83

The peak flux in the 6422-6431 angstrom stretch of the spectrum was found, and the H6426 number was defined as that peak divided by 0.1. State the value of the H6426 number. 91.1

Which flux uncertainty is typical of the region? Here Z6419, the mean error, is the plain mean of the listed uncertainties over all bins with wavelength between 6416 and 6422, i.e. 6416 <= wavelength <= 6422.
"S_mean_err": 0.180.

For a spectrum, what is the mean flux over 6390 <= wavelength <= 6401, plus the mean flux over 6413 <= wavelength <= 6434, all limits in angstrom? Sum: 17.6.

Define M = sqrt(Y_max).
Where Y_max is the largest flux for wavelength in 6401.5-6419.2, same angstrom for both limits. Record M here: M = 3.03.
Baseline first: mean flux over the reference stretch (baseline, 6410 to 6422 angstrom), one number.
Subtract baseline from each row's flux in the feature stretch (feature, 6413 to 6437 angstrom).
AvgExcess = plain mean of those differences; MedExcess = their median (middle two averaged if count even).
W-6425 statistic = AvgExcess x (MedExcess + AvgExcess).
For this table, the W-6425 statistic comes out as 0.00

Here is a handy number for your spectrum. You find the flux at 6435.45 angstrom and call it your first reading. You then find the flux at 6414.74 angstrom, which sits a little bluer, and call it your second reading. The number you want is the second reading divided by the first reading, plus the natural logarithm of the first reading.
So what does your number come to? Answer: 3.18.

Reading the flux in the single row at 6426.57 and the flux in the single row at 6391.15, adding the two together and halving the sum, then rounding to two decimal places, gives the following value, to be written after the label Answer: 8.84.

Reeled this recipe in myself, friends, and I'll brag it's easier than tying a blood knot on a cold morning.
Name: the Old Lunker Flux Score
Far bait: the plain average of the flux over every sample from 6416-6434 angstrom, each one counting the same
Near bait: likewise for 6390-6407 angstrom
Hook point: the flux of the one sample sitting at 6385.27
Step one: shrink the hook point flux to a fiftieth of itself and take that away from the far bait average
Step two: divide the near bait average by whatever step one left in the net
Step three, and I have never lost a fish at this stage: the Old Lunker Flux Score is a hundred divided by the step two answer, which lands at 101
